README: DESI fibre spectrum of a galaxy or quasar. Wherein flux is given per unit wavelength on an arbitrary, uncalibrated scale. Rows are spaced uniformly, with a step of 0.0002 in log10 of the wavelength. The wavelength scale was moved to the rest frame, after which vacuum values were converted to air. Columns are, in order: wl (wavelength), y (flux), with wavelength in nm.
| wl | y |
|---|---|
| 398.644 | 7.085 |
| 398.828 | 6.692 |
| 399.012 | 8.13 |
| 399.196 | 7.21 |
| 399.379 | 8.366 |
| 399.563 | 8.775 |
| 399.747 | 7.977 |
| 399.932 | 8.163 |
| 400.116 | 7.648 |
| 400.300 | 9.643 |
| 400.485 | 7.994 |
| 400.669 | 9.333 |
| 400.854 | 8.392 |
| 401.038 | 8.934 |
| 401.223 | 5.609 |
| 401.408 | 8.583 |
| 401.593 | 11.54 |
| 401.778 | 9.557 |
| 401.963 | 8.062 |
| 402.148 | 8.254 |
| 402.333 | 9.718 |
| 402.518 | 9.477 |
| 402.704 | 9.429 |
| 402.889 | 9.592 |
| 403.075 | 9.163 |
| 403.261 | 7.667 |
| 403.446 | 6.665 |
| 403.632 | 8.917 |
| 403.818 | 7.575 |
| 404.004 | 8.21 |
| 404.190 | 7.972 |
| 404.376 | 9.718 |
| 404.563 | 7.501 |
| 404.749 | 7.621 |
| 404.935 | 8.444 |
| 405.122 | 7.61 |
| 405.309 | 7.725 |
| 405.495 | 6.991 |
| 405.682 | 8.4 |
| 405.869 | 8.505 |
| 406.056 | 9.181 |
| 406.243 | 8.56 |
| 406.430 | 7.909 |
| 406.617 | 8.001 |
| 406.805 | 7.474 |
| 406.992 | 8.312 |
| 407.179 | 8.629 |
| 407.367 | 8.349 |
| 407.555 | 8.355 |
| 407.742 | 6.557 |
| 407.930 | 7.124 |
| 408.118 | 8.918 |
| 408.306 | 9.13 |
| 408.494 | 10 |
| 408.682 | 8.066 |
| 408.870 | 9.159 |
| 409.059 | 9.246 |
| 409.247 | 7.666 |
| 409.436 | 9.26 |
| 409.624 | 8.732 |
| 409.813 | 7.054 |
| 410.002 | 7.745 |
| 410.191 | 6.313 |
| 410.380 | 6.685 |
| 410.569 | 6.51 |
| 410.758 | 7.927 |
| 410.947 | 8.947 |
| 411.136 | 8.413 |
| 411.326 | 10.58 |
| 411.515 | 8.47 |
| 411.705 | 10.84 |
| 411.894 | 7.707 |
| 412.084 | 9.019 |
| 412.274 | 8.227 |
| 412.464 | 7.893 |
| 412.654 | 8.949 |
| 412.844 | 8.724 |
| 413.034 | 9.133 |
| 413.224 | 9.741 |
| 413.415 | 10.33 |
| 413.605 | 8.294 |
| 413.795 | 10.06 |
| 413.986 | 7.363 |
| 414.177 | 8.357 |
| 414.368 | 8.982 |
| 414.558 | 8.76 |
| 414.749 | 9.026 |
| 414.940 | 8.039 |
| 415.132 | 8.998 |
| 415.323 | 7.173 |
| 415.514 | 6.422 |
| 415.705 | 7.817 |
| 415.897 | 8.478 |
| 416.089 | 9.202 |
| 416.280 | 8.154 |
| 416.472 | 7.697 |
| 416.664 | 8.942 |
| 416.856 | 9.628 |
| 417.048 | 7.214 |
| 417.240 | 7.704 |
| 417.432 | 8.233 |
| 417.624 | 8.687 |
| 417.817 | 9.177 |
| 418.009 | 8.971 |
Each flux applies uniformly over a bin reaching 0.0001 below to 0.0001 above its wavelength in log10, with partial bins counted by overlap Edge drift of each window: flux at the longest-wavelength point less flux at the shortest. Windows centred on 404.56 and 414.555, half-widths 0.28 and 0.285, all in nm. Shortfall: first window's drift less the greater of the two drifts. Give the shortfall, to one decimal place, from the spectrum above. -2.1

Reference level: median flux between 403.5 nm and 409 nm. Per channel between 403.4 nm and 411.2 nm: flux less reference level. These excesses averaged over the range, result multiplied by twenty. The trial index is -4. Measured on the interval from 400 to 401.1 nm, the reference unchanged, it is 7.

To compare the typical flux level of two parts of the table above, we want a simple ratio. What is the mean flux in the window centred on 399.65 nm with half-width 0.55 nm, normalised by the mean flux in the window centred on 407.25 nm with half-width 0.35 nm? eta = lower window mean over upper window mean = 0.95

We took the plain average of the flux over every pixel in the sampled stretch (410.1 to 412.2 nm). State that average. 8.31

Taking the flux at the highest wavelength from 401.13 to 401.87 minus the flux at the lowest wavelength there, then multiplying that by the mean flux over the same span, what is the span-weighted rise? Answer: 35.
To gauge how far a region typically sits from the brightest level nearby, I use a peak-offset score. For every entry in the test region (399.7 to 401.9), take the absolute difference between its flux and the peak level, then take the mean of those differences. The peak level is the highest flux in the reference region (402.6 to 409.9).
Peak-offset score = 1.64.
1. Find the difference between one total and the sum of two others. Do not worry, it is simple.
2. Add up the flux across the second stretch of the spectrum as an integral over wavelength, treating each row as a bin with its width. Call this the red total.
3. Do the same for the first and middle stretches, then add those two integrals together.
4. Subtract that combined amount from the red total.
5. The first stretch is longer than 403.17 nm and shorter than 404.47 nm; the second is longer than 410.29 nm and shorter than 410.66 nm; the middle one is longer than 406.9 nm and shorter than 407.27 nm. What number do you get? -11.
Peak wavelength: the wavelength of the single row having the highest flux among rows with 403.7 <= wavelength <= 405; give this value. 404.376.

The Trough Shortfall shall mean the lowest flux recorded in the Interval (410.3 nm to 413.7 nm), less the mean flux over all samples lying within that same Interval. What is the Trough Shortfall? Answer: -2.2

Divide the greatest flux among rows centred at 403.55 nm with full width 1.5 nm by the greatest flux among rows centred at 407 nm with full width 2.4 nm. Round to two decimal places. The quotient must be 1.04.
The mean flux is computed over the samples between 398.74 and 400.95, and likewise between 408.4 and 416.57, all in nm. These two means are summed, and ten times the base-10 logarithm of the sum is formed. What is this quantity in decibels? 12.2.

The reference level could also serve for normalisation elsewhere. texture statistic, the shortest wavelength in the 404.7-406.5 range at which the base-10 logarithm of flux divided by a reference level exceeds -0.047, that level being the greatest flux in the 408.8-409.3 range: 404.935 nm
